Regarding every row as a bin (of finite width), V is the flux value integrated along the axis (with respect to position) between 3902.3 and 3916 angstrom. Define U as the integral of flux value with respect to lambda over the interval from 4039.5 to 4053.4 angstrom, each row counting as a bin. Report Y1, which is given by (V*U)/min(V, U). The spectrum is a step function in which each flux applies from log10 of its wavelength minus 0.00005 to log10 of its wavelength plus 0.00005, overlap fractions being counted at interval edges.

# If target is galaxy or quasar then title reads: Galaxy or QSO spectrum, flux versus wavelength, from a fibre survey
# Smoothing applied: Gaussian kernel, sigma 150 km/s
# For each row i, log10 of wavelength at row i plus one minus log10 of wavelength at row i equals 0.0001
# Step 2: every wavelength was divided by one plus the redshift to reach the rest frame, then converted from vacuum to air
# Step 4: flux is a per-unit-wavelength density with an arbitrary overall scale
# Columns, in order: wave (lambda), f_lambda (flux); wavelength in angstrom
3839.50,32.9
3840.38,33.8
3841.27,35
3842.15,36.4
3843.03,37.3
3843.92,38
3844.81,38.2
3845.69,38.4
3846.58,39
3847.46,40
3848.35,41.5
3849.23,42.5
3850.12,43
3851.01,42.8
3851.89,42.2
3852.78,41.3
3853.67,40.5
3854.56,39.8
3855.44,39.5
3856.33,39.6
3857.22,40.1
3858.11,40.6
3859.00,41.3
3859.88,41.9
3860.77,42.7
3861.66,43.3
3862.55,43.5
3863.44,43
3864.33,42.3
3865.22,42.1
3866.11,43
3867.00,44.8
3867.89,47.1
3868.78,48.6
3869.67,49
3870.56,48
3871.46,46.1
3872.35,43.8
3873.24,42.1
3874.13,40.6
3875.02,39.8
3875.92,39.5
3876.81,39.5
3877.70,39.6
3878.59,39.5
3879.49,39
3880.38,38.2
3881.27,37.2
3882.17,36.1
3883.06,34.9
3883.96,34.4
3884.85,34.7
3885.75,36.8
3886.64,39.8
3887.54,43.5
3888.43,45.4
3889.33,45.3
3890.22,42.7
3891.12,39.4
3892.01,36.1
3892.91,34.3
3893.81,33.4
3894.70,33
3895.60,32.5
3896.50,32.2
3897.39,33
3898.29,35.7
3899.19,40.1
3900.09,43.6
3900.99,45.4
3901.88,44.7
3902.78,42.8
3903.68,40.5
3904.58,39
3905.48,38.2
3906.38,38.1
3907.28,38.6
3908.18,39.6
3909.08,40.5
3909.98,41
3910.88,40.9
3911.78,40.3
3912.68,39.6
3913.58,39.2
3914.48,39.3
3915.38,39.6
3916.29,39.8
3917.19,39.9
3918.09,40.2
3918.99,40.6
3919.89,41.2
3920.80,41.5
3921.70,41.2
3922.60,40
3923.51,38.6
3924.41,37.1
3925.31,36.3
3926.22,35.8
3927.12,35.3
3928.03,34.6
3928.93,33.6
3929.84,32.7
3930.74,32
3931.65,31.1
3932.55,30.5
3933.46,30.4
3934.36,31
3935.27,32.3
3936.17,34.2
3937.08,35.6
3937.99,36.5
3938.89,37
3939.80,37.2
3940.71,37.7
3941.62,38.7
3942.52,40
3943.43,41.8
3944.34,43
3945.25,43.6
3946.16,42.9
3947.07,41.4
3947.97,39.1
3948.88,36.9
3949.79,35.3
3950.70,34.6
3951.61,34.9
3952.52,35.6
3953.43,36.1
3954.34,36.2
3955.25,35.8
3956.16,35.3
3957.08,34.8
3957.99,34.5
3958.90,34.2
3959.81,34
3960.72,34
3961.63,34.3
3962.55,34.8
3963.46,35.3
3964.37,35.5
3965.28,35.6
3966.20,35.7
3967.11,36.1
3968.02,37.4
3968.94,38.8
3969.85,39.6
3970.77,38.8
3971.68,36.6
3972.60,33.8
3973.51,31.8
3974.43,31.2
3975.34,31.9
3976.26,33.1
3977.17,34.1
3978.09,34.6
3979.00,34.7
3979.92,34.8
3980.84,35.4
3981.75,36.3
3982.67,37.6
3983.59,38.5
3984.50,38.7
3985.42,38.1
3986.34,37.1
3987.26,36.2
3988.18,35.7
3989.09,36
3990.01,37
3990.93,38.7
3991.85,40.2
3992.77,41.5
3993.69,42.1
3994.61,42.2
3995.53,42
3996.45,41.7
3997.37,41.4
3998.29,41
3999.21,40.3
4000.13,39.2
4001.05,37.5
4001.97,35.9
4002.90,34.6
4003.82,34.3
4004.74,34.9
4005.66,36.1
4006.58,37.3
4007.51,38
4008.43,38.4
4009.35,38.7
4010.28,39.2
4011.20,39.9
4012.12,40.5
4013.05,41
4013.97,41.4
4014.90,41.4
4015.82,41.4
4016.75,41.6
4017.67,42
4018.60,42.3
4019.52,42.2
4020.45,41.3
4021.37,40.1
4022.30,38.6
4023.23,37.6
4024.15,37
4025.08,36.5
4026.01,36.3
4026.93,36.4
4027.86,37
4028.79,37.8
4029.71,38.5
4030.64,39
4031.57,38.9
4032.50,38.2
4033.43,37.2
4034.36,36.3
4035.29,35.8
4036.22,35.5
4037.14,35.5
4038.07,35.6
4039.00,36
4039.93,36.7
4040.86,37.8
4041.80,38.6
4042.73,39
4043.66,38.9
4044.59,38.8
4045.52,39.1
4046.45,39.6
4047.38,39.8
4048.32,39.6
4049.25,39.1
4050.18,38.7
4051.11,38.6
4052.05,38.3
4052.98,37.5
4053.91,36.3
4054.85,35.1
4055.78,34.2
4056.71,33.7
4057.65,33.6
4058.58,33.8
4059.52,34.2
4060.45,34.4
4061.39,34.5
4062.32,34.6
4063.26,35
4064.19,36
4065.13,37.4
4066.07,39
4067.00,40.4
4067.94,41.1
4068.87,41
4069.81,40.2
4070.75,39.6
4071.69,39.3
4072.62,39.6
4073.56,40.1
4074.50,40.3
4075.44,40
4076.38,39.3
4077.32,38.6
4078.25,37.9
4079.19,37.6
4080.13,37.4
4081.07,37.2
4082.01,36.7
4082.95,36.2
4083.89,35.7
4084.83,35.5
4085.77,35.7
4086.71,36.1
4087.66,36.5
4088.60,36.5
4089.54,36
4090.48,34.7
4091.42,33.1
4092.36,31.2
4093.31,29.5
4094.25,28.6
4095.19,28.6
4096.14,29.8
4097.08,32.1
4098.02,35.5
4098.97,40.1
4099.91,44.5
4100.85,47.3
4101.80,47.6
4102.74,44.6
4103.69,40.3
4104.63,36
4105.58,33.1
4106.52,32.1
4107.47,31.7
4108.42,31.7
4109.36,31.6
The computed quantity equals 545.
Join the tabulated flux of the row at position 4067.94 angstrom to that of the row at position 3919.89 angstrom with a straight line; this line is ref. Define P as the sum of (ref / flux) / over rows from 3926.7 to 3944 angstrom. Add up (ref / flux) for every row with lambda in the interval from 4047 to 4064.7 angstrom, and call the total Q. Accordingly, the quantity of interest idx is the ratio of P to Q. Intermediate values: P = 22.6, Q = 21.7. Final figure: 1.04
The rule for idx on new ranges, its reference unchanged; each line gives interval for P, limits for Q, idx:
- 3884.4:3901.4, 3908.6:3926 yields 1.06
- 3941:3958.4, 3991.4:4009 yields 1.03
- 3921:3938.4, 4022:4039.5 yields 1.08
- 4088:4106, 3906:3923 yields 1.13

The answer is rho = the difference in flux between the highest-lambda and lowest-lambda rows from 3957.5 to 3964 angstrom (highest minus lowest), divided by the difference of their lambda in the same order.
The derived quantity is 0.15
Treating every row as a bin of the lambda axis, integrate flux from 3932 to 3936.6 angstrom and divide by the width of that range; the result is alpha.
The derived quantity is 32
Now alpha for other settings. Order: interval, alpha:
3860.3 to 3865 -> 43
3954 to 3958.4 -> 35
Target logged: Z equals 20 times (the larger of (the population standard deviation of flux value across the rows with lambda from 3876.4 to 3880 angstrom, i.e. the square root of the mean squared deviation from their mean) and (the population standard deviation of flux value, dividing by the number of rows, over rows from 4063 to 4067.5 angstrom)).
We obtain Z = 39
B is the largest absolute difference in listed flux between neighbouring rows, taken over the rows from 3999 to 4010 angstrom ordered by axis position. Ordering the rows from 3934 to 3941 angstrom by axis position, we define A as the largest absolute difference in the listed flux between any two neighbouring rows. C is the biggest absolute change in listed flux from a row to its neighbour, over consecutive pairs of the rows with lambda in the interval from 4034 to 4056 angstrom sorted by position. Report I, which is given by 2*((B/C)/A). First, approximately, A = 1.9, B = 1.70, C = 1.2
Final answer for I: 1.5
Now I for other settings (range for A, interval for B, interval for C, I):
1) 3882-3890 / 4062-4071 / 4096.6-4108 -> 0.2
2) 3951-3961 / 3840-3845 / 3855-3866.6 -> 4.4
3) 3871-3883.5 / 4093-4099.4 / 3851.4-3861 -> 4.4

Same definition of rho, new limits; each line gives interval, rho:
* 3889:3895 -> -2.29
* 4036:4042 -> 0.56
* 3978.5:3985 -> 0.73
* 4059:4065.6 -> 0.57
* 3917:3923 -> 0.02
